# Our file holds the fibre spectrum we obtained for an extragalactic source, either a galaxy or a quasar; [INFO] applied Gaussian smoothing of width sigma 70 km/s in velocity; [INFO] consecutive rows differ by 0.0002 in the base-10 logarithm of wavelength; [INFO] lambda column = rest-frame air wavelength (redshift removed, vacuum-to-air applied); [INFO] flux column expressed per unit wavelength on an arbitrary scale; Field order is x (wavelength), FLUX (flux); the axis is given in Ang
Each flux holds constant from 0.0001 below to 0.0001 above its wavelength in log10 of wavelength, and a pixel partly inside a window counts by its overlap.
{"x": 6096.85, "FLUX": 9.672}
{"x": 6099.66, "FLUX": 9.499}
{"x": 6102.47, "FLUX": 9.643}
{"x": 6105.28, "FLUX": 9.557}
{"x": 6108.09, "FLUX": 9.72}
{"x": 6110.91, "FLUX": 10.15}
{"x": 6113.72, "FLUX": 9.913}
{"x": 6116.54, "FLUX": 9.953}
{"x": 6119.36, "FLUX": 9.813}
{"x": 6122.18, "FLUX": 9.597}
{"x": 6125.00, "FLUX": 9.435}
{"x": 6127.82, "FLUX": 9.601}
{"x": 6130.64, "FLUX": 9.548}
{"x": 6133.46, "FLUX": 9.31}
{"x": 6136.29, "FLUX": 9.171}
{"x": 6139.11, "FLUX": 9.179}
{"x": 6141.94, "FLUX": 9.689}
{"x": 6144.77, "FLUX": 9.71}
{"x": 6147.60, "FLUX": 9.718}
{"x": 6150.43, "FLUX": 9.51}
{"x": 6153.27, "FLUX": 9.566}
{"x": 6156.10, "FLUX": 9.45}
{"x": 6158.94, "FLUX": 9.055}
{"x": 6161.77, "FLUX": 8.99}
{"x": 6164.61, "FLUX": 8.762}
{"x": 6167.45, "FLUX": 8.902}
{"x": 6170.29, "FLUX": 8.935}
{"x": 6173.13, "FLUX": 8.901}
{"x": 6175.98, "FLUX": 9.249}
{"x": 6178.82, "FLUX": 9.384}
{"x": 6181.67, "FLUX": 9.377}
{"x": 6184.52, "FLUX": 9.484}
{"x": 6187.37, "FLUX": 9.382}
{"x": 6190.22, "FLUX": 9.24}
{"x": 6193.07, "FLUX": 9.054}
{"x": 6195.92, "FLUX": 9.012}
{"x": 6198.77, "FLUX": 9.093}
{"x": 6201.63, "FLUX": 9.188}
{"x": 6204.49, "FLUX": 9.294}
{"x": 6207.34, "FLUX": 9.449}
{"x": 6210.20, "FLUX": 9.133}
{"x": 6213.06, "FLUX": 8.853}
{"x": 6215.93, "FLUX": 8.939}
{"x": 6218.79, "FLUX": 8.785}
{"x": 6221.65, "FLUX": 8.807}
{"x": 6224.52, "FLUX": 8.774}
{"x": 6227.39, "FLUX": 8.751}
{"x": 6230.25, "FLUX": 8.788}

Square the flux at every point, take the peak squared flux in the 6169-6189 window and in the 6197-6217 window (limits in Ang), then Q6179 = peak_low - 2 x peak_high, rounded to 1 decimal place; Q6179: -88.6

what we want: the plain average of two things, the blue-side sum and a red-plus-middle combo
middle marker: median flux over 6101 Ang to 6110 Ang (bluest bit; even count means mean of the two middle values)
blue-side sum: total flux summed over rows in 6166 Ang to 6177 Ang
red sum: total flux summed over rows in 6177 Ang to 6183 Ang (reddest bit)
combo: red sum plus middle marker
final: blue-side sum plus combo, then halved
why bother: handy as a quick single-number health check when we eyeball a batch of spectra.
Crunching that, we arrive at 32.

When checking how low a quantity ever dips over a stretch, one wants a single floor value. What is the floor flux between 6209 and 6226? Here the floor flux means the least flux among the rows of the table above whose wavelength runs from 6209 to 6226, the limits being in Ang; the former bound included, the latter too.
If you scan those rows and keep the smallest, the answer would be 8.774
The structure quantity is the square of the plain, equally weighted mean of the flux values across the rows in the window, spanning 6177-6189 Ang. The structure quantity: 88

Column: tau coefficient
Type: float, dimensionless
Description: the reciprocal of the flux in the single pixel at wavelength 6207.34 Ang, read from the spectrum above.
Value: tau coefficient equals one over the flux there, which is 0.106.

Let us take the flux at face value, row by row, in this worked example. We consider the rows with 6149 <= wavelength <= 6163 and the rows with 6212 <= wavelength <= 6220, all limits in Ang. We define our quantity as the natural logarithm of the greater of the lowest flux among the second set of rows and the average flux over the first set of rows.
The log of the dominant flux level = 2.232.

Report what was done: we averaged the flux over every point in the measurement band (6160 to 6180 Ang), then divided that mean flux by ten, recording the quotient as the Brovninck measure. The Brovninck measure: 0.902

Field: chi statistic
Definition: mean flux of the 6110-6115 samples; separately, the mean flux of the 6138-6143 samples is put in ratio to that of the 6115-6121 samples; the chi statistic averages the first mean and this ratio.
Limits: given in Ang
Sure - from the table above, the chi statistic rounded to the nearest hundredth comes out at 5.49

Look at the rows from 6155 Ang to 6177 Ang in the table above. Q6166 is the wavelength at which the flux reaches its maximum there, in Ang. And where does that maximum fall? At 6156.10 Ang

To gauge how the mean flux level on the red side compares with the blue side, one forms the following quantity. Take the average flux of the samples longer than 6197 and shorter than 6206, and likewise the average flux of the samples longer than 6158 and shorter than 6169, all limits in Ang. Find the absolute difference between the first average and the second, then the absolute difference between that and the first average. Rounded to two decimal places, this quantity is 8.93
